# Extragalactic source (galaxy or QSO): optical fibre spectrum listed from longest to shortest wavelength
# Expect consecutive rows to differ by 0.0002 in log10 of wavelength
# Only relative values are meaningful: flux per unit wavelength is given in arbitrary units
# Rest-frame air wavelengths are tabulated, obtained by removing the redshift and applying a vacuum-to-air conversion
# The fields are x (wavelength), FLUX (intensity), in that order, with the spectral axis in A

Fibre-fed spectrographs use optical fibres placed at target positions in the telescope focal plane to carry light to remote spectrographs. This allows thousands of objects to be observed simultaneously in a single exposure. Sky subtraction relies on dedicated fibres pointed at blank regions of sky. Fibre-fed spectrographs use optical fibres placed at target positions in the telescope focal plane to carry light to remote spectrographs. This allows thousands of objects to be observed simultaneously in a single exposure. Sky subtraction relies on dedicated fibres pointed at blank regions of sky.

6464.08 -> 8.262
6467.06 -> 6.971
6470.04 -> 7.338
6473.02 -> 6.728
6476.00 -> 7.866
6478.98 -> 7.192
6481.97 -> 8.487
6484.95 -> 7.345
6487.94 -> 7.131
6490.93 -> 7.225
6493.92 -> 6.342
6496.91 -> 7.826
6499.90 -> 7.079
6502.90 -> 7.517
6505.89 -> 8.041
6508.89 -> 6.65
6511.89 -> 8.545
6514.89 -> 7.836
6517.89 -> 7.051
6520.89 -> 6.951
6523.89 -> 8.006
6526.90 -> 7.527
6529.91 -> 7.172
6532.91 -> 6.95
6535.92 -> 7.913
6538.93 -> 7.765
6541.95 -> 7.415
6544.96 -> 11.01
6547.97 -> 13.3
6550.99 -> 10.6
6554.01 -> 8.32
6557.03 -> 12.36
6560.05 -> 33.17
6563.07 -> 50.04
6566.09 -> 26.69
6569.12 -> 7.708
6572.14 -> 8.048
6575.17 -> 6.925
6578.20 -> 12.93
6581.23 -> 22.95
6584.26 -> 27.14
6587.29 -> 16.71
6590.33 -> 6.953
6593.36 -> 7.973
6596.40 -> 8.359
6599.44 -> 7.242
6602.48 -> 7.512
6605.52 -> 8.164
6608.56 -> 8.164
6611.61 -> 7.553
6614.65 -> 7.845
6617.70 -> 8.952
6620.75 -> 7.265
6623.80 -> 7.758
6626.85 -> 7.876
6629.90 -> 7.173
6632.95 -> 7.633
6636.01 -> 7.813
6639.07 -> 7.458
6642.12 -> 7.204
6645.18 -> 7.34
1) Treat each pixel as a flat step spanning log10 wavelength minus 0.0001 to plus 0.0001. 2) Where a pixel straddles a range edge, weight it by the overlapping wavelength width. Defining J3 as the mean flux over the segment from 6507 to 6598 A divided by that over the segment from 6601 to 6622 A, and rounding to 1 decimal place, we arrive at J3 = 1.6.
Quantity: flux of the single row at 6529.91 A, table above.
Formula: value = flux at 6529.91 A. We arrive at 7.172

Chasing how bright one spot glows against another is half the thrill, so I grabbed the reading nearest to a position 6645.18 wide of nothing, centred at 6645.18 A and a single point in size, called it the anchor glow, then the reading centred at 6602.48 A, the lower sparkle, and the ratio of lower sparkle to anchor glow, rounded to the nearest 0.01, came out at 1.02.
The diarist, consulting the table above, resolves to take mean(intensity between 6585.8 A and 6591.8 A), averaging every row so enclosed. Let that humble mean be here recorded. 11.8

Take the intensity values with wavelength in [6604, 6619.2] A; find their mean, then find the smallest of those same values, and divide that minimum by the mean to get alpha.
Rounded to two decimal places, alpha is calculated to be 0.93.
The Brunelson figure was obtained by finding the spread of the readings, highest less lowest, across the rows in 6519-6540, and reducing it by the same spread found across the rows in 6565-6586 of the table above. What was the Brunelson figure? -19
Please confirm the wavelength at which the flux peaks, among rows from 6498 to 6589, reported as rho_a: 6563.07 A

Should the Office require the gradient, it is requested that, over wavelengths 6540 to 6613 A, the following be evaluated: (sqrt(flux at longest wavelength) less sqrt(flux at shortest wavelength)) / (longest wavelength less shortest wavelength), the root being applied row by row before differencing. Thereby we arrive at 0.000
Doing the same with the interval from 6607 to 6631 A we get -0.008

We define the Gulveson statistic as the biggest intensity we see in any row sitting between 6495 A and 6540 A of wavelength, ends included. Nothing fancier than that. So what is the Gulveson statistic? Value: 8.545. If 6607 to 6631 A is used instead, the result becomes 8.952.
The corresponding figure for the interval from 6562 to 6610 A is 50.04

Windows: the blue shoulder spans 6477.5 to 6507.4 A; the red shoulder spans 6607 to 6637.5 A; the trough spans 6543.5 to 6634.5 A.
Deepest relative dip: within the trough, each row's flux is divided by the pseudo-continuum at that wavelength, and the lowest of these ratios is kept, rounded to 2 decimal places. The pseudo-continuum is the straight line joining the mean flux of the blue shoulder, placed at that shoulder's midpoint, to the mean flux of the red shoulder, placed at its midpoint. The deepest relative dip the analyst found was 0.90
